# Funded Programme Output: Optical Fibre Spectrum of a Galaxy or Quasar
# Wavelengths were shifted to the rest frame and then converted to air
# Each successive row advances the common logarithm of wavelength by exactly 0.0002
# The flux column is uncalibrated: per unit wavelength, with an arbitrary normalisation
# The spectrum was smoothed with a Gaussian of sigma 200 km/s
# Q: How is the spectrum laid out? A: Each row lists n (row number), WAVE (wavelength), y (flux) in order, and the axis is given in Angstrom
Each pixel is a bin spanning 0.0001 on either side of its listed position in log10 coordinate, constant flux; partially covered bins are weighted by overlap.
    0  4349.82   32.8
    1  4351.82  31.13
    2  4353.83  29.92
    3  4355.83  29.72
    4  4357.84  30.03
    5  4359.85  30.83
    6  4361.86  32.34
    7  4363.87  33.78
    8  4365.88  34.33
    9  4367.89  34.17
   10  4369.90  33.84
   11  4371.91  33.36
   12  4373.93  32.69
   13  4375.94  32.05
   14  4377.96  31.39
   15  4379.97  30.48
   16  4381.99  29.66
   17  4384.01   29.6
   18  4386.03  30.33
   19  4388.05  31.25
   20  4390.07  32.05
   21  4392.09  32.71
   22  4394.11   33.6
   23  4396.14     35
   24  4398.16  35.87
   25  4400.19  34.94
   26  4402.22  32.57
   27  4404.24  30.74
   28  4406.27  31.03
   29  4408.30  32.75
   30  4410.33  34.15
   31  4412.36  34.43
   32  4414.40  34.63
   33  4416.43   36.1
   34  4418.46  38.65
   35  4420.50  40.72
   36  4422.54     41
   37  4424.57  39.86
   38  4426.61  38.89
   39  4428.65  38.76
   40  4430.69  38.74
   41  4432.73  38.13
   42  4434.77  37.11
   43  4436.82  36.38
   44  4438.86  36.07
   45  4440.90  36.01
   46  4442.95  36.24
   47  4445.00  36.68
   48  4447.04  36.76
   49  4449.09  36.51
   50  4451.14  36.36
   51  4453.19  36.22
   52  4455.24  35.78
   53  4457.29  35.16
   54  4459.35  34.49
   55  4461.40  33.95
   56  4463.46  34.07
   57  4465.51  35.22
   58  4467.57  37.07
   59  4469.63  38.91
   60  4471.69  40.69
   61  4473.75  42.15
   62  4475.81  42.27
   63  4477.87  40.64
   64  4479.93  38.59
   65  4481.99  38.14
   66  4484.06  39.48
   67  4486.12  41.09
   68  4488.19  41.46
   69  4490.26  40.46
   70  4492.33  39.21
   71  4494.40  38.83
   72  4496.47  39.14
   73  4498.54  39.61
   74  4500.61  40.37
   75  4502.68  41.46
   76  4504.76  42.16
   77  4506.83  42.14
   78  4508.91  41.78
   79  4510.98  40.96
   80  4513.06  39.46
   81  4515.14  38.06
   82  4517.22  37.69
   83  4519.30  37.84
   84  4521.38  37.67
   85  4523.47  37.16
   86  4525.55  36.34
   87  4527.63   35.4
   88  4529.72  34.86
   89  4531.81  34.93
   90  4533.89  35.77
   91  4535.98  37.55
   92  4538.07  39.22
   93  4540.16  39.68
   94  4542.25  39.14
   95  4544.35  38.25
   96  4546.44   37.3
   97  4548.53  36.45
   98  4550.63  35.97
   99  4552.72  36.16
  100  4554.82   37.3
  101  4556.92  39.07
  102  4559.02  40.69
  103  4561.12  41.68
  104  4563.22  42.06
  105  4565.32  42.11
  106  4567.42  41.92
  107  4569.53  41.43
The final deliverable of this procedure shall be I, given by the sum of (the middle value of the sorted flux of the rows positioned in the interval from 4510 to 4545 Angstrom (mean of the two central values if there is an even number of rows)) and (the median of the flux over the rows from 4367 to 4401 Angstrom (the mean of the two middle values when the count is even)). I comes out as 70.4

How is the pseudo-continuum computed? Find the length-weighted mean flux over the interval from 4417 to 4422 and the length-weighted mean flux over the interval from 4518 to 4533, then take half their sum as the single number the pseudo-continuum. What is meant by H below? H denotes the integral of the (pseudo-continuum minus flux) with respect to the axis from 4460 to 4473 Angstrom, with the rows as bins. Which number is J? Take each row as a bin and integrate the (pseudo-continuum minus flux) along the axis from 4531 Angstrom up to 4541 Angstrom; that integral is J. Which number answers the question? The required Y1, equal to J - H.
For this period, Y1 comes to -11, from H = 15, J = 5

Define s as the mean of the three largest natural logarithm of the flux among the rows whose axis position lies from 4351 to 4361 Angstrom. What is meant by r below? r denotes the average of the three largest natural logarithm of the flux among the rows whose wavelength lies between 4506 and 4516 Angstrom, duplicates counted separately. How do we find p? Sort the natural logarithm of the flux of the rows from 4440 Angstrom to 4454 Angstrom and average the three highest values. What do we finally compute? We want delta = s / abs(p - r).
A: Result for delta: 27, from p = 3.60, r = 3.73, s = 3.42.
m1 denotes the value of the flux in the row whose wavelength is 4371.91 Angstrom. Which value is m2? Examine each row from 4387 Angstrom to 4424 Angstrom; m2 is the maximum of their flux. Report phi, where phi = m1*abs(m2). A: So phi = 1368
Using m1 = 33.36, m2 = 41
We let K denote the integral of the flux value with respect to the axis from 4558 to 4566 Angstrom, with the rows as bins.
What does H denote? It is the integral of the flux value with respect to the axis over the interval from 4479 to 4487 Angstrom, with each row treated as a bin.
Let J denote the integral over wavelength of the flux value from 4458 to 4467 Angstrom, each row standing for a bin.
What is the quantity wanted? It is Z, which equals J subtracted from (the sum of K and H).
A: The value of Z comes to 336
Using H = 315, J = 311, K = 333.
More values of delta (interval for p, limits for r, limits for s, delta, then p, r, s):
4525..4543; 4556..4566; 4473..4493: 58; 3.67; 3.74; 3.74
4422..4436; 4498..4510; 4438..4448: 70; 3.69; 3.74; 3.60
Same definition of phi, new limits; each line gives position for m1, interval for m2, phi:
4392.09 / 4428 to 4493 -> 1383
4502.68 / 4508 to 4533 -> 1732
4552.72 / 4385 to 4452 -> 1483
